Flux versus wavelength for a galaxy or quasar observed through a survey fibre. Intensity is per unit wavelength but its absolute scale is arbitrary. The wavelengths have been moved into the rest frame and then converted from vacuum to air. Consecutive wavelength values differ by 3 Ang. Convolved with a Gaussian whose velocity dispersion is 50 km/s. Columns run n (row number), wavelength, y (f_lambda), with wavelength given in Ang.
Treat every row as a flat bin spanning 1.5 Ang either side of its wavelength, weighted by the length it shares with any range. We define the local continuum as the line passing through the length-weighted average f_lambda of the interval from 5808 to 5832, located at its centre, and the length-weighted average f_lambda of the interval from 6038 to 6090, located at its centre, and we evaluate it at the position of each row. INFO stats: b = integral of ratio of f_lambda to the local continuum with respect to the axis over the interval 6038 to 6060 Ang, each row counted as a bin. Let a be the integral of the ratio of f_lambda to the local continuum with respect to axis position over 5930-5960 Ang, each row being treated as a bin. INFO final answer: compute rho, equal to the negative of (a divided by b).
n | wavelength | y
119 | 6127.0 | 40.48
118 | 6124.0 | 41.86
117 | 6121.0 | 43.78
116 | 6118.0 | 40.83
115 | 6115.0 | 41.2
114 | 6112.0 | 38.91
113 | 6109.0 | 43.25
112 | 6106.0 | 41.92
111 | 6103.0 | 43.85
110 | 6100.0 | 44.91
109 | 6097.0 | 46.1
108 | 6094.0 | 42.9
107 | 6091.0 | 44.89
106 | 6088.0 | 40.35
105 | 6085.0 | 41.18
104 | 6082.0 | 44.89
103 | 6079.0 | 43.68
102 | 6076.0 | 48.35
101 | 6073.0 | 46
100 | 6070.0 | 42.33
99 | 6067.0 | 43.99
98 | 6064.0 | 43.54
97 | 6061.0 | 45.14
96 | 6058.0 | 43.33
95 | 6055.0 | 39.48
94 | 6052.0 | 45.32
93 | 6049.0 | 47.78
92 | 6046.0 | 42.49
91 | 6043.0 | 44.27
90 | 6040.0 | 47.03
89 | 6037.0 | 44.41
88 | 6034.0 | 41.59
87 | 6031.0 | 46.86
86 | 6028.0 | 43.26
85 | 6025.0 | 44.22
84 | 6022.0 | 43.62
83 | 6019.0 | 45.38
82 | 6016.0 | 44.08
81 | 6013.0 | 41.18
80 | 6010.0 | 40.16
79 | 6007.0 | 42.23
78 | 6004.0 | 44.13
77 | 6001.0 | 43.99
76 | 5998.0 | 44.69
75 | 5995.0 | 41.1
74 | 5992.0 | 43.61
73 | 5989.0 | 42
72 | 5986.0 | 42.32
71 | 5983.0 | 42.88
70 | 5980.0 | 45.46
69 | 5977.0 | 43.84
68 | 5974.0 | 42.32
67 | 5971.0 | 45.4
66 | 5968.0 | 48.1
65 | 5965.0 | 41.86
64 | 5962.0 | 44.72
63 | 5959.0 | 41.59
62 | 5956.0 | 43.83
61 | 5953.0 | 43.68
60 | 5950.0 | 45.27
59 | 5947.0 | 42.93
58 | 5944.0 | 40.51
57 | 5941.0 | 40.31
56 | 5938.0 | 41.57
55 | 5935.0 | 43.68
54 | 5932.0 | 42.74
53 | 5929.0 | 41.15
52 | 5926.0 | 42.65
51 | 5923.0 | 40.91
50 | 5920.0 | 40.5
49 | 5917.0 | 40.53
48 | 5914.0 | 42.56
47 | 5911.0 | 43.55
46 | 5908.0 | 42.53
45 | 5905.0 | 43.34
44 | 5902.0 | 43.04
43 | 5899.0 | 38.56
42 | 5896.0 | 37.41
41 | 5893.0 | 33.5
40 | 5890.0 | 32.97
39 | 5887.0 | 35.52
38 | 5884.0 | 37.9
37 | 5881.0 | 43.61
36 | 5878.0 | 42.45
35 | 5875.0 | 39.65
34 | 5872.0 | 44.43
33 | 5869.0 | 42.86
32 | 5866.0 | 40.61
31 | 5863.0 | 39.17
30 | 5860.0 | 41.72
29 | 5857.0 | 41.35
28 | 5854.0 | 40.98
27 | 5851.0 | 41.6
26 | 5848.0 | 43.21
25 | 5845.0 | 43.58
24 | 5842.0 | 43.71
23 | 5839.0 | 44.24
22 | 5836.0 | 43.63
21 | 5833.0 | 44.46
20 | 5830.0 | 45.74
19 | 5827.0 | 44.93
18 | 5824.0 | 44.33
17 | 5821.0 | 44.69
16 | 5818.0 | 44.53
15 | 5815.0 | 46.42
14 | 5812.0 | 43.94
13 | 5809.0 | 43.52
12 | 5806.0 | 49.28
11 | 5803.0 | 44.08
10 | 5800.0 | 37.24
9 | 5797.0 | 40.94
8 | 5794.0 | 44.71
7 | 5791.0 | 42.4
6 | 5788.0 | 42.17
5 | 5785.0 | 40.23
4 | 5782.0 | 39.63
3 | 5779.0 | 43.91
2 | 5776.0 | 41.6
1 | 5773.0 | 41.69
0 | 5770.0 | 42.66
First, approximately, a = 29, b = 22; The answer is -1.30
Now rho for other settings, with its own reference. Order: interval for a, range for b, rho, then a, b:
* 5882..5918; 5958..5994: -0.90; 32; 35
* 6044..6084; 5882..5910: -1.66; 40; 24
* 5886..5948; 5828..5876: -1.23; 56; 46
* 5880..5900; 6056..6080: -0.68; 17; 24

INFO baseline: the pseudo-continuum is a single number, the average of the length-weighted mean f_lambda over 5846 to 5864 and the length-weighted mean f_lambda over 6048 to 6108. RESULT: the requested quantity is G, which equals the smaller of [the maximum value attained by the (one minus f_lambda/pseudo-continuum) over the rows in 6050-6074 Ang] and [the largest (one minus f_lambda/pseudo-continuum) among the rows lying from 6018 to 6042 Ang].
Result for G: 0.026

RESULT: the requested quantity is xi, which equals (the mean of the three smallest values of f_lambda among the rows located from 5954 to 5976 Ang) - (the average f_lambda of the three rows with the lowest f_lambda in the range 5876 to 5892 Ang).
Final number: 6.5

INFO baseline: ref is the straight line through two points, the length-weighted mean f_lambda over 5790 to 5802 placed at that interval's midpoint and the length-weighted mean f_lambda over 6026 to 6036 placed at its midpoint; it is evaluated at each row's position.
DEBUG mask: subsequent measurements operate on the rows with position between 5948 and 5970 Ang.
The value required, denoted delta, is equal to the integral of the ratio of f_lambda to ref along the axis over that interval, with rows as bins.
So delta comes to 22.5 Ang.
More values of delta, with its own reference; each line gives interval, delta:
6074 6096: 21.7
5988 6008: 19.8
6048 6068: 19.9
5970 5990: 20.0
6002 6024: 21.6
